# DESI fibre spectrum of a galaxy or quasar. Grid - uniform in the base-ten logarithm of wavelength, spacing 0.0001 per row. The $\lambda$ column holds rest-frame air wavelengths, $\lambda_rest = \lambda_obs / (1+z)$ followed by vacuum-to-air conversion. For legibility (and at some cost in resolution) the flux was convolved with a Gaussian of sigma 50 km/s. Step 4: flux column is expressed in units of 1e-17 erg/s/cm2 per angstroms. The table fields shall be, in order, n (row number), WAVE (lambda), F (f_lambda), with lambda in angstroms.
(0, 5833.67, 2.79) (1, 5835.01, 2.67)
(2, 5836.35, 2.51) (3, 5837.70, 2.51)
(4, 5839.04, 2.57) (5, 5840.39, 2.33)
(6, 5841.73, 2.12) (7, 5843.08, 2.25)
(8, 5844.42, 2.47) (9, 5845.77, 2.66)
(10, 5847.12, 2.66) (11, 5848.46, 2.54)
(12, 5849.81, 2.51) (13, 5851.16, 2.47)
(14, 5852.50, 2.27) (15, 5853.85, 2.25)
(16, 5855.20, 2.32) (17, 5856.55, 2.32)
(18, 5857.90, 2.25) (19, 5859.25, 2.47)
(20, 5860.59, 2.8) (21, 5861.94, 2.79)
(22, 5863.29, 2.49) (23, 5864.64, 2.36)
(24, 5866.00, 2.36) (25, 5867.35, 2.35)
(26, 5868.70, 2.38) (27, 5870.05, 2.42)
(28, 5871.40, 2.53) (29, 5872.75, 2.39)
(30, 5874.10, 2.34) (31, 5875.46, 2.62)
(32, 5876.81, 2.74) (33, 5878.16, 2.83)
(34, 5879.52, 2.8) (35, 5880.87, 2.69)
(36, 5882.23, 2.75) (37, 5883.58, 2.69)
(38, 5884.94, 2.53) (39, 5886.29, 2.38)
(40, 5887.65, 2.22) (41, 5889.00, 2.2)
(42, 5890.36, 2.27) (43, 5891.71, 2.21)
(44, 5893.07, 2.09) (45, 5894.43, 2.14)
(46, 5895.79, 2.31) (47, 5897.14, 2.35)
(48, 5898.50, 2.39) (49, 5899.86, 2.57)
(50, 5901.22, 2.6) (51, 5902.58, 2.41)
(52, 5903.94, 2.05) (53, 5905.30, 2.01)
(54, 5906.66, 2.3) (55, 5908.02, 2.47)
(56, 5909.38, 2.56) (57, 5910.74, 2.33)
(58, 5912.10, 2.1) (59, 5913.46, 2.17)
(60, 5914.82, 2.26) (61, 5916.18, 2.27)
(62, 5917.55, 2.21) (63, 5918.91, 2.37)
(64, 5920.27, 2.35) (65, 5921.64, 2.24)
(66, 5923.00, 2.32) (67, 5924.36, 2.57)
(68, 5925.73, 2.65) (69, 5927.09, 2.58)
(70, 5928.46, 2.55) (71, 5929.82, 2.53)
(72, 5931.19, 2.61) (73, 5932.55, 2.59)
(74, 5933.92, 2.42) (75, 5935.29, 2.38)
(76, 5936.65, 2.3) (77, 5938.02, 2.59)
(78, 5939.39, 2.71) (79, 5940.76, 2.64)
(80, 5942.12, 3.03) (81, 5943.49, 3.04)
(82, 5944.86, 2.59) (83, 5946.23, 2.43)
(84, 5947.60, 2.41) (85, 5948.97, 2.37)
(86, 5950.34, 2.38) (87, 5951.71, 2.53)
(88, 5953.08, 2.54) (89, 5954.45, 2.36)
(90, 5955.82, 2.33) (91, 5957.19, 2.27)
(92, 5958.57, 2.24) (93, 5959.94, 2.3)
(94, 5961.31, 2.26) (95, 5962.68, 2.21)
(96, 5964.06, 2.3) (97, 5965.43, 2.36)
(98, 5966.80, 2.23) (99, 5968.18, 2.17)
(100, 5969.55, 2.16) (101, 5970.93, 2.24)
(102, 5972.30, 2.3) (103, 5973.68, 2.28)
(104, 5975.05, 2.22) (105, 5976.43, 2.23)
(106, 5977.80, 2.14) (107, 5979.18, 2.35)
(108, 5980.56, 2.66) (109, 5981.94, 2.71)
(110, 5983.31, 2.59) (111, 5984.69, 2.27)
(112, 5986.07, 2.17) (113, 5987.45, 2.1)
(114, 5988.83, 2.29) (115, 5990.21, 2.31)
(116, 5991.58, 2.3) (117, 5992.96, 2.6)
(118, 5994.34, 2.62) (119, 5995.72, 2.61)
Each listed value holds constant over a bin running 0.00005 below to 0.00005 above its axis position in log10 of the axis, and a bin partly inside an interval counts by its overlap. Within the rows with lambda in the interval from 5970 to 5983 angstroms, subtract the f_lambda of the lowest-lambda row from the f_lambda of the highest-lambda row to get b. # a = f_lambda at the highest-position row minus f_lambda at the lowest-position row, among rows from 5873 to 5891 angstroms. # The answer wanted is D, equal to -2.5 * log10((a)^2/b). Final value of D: 5.0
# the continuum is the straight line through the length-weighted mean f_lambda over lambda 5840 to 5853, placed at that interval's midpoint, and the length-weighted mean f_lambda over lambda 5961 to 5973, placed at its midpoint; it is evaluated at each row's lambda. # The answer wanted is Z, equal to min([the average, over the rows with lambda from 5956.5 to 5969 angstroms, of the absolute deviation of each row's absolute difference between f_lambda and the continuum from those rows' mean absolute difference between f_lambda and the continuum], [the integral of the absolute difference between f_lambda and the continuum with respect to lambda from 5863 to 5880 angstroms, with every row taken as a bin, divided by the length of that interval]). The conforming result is 0.03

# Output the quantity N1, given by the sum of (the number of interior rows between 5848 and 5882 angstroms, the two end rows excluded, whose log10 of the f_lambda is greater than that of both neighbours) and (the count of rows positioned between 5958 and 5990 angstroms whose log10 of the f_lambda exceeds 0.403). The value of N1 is 6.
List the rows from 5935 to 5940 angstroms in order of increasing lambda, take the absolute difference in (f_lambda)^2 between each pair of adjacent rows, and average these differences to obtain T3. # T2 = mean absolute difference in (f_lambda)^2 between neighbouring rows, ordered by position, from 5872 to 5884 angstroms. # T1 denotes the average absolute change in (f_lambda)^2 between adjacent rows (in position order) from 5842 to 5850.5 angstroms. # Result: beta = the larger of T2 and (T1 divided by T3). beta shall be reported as 0.7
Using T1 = 0.6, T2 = 0.52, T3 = 0.8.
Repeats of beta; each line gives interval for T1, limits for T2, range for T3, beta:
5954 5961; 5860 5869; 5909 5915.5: 0.4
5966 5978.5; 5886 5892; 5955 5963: 1.0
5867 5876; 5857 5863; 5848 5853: 1.2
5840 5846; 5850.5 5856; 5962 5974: 3.0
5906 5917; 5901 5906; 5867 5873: 1.5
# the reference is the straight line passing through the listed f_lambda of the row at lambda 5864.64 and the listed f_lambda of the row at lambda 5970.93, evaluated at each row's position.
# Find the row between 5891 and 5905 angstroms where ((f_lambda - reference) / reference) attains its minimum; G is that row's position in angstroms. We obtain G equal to 5903.94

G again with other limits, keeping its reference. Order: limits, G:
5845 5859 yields 5853.85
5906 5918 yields 5912.10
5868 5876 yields 5874.10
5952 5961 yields 5958.57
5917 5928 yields 5917.55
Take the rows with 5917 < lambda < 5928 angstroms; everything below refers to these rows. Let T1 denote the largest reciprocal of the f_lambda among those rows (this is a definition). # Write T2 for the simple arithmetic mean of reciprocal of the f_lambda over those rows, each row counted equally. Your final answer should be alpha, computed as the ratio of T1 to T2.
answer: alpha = 1.09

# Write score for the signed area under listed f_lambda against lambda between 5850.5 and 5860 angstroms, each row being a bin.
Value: 22.2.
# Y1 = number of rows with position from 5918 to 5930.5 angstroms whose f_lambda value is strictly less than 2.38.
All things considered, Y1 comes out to 4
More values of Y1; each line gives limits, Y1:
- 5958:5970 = 9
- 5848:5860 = 5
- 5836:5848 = 3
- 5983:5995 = 6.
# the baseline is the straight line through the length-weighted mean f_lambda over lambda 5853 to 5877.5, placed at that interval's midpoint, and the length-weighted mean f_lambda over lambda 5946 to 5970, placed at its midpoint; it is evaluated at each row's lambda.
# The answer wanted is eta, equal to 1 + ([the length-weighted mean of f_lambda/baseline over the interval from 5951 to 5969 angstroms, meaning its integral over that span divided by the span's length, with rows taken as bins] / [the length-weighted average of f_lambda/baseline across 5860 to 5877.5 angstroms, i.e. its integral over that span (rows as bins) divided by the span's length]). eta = 1.975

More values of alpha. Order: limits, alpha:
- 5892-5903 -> 1.12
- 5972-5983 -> 1.10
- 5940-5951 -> 1.09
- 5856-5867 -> 1.10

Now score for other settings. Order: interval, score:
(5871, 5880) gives 23.4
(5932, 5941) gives 22.6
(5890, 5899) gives 20.2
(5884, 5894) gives 22.8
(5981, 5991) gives 23.6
